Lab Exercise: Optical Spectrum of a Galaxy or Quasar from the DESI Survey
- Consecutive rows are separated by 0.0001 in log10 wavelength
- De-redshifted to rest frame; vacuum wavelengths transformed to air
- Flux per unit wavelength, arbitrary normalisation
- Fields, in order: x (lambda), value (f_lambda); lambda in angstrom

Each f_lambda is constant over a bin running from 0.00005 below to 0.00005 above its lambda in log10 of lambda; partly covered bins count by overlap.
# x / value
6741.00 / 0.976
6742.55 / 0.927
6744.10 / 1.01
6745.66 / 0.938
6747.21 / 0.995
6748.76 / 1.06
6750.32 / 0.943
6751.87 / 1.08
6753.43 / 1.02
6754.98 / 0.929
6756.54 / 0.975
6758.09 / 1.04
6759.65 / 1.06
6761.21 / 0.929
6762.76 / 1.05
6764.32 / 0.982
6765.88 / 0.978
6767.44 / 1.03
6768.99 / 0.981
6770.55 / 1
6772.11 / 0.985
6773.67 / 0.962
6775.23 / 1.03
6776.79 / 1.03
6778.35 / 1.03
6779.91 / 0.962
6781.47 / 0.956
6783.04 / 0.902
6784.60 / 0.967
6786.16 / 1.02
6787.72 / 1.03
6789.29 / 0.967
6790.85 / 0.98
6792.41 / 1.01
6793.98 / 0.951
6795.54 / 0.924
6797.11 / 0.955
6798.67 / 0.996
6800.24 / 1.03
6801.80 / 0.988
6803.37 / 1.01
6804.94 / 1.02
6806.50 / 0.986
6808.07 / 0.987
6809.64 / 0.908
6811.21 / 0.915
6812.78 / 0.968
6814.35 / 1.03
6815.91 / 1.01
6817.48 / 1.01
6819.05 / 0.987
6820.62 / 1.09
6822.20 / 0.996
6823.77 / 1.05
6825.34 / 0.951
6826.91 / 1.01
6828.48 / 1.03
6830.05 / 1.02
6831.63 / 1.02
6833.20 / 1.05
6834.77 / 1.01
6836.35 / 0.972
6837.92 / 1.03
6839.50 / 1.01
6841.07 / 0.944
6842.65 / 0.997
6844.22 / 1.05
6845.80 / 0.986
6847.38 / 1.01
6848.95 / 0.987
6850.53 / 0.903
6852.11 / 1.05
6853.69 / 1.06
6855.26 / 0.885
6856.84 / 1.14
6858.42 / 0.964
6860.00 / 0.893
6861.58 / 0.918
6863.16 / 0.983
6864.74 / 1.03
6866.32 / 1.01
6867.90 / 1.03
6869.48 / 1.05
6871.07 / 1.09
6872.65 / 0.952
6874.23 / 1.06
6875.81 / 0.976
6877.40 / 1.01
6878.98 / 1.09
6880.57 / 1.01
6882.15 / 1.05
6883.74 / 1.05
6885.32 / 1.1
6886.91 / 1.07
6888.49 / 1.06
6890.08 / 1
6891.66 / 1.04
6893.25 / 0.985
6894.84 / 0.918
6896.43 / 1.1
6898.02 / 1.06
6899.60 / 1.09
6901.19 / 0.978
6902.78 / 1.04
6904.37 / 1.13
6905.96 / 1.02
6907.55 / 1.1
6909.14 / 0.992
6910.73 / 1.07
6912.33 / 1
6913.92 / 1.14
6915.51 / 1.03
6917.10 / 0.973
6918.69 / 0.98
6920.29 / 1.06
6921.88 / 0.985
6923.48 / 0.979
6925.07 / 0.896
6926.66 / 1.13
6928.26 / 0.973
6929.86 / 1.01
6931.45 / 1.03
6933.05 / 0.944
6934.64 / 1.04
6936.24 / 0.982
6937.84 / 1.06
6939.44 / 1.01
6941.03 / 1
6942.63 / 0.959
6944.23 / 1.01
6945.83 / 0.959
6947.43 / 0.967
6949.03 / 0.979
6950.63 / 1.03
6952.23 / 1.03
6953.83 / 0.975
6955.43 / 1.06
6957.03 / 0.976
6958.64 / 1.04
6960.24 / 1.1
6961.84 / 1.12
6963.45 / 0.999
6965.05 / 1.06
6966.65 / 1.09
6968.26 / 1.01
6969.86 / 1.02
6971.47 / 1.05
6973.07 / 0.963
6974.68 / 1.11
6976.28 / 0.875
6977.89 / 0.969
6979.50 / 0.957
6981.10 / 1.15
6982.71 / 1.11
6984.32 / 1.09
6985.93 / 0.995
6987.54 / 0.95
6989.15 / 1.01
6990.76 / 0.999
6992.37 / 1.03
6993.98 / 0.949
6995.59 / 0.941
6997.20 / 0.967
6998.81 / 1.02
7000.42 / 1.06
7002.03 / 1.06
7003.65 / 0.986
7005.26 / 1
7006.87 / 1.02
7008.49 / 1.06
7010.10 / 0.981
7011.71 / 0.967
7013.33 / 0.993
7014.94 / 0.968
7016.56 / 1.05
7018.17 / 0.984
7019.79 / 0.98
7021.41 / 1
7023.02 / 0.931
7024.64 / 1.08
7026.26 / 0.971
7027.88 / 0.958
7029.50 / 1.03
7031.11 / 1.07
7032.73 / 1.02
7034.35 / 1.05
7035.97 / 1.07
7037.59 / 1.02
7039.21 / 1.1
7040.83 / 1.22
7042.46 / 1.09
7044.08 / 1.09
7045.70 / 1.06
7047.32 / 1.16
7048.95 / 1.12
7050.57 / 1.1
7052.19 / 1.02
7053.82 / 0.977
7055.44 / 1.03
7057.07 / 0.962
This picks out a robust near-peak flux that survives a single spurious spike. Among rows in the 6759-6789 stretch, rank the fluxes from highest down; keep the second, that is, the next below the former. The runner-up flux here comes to 1.05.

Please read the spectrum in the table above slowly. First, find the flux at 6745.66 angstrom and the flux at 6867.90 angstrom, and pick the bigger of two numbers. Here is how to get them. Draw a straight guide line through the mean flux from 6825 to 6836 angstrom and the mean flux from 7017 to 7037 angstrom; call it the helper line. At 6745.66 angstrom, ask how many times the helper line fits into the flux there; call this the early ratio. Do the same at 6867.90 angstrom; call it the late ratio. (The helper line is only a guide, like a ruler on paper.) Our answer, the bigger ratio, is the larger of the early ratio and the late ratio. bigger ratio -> 1.02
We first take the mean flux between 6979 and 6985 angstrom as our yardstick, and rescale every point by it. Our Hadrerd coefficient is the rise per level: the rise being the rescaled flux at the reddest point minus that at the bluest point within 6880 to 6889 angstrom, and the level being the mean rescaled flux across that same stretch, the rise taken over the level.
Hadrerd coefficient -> 0.047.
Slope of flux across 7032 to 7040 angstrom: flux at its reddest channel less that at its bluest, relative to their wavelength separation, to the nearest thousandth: 0.012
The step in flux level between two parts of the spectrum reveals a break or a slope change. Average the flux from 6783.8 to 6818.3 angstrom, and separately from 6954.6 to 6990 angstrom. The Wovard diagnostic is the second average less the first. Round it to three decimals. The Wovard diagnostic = 0.047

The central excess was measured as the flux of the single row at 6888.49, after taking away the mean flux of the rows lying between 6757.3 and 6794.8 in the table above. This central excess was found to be 0.067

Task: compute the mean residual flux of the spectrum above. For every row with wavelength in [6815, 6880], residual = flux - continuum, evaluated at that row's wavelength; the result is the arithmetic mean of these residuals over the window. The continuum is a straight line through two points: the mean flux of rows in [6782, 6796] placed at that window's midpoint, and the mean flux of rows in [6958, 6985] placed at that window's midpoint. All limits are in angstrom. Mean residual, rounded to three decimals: 0.013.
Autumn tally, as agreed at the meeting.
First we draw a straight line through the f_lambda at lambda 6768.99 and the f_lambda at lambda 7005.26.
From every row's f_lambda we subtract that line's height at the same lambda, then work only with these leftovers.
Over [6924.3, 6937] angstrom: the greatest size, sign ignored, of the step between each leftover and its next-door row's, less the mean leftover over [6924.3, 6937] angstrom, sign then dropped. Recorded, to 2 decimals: 0.23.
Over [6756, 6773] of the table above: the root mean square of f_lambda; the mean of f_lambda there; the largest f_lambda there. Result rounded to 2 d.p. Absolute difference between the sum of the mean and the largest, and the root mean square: 1.06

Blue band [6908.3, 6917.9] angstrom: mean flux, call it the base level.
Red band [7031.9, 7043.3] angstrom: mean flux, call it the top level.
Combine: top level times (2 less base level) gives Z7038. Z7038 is 1.04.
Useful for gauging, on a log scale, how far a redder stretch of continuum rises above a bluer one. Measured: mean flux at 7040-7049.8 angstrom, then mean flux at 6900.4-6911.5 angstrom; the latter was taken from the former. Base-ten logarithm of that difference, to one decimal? -1.1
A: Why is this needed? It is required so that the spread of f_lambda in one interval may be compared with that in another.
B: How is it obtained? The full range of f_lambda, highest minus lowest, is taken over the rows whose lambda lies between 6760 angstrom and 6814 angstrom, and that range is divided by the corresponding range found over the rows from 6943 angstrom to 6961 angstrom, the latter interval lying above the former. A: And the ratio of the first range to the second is 1.05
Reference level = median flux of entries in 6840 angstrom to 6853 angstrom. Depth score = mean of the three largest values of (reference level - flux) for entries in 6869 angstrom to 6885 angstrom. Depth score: 0.01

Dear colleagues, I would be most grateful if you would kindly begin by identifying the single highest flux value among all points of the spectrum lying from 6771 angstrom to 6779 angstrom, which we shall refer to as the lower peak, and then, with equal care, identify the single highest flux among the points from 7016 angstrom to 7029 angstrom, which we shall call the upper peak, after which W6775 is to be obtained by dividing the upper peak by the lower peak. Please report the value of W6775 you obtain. 1.05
